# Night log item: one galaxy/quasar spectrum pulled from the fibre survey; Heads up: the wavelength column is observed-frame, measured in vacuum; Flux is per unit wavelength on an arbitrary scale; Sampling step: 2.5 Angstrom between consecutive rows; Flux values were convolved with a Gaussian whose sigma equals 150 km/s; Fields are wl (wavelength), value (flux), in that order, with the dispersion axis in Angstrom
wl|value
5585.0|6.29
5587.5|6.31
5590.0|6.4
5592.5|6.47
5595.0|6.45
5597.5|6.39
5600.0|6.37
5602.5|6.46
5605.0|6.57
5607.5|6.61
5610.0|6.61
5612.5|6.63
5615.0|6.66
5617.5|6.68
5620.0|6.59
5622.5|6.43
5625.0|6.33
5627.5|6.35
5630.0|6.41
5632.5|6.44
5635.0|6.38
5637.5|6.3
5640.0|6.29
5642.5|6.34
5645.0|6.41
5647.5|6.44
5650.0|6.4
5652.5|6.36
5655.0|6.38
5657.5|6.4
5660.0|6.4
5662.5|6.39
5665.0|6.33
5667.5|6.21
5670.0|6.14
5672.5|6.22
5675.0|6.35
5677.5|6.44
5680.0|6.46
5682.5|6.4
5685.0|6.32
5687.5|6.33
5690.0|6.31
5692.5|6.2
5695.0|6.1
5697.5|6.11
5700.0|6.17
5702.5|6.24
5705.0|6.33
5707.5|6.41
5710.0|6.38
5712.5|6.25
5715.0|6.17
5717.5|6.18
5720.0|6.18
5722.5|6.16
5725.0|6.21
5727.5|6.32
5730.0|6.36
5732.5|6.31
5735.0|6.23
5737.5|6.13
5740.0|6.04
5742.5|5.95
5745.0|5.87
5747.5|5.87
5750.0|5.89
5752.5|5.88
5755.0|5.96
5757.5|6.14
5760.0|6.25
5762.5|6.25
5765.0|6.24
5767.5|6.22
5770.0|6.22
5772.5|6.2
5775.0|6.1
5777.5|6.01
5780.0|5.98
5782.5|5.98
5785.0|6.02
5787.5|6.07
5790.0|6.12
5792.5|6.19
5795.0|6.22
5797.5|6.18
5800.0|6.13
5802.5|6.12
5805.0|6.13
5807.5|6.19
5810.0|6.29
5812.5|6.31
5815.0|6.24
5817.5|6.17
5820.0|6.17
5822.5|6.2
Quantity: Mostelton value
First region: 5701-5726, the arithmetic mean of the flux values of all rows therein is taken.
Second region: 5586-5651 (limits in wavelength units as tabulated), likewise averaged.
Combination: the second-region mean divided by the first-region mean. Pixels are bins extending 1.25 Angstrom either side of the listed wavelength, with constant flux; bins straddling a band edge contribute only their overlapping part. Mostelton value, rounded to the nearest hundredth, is 1.03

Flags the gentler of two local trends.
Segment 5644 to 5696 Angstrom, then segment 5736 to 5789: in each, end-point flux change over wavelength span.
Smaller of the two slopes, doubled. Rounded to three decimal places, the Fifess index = -0.012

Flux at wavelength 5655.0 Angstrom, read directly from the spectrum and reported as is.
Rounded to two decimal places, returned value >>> 6.38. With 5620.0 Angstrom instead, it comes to 6.59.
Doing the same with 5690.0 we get 6.31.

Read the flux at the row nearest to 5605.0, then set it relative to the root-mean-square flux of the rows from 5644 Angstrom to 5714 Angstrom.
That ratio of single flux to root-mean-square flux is 1.04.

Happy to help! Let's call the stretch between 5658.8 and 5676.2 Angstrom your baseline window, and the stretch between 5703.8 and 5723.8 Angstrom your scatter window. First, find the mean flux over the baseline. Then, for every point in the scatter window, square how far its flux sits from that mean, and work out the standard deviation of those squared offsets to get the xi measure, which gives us 0.006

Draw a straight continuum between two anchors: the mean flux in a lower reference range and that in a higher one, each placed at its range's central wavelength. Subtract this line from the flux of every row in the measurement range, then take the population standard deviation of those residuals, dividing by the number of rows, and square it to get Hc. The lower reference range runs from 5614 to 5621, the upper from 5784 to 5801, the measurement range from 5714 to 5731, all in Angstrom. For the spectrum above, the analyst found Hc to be 0.008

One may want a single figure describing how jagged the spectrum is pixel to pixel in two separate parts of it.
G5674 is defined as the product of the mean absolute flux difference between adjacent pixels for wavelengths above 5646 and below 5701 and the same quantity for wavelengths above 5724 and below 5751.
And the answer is 0.0036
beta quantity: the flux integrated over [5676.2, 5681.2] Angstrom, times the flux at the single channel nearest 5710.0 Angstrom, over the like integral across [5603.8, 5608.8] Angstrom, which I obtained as 6.24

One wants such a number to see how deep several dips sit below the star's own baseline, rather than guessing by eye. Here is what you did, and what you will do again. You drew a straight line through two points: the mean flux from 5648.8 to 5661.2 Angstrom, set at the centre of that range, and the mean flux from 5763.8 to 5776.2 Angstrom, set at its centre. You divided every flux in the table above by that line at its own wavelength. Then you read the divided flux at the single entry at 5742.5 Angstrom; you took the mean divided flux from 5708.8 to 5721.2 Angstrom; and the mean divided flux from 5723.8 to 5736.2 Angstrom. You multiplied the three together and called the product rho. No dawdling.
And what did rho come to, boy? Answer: 0.95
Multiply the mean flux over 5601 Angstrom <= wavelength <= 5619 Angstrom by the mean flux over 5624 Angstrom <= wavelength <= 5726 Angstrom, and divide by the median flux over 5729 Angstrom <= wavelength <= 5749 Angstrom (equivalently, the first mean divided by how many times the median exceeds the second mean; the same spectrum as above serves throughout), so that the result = 6.84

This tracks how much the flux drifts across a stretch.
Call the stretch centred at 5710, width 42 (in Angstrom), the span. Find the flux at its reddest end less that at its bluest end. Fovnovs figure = 0.05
